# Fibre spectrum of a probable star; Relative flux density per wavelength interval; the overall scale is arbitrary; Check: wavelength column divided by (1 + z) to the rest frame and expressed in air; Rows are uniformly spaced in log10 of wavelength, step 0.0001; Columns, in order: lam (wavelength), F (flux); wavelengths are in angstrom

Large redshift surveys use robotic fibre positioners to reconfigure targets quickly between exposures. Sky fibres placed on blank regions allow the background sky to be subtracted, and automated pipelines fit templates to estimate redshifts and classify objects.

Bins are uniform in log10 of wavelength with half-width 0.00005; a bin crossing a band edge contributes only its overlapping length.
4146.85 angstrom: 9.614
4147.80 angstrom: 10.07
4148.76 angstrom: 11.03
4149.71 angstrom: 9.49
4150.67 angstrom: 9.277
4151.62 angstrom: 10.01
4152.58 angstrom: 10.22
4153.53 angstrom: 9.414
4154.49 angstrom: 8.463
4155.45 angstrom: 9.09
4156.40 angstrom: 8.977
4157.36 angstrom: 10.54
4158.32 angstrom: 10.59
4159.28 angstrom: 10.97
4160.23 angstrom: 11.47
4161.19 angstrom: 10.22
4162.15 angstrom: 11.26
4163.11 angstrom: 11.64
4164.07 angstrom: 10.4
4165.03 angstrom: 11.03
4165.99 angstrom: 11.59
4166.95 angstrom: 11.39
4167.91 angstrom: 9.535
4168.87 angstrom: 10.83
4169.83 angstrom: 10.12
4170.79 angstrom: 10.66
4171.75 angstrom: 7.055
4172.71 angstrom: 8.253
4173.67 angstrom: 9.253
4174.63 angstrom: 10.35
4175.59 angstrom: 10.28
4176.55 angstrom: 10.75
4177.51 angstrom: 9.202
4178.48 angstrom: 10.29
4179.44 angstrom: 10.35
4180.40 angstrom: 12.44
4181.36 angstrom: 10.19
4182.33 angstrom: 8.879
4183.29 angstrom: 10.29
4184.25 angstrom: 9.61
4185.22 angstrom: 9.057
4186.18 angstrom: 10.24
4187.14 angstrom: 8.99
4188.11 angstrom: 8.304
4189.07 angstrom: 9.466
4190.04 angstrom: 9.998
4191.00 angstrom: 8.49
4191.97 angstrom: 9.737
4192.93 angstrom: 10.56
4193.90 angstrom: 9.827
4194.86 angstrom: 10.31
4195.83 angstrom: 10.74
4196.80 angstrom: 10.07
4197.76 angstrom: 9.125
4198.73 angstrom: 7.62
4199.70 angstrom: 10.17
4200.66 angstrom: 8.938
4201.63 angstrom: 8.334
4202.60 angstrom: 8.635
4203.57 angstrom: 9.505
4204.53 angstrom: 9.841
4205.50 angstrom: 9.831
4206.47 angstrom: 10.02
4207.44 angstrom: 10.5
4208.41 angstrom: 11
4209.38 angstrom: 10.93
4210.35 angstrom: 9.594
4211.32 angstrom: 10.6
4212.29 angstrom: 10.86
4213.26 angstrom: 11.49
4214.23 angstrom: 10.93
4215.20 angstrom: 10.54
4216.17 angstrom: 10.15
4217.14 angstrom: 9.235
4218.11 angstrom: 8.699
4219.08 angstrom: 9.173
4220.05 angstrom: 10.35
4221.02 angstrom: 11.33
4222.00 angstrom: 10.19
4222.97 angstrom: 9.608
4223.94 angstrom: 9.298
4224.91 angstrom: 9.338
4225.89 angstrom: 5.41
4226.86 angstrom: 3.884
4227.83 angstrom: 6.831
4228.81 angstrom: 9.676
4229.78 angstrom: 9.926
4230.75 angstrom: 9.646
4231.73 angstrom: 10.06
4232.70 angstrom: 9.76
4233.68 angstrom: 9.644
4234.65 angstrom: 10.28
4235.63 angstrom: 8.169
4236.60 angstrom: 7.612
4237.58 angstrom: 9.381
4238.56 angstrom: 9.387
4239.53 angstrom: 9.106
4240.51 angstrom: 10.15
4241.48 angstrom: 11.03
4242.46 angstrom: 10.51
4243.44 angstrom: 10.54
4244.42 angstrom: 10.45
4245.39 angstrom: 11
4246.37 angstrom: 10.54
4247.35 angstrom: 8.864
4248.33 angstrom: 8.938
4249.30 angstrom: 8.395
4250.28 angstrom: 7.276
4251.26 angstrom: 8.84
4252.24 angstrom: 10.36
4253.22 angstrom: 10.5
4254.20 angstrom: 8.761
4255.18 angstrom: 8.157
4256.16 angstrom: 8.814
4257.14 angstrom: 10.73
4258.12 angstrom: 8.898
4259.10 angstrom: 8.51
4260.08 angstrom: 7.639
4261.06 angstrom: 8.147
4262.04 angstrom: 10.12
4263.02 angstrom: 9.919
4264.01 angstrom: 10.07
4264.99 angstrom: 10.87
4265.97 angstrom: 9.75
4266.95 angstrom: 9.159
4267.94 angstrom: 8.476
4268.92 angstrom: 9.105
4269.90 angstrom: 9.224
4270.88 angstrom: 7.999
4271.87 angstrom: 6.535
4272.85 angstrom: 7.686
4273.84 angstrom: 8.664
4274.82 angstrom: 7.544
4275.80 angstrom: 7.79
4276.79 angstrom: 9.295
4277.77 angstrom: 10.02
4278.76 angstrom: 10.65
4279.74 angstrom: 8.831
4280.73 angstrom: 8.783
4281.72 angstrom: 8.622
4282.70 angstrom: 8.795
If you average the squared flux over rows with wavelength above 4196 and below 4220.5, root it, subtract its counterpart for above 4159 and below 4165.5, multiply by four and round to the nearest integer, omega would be -4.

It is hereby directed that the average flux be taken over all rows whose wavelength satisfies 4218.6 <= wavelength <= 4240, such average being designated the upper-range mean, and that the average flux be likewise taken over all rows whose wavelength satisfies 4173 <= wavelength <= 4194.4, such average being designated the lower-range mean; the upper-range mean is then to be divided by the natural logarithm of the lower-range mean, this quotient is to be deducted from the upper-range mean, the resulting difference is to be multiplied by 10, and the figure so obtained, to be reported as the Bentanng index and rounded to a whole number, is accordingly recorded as 51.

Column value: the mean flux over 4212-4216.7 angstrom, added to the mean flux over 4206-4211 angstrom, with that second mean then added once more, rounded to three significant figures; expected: 31.6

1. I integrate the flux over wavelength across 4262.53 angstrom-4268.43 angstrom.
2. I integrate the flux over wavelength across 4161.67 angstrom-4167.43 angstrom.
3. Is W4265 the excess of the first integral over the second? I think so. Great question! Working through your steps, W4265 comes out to -7.3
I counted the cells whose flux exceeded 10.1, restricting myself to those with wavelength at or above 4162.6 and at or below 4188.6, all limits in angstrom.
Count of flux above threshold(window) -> 17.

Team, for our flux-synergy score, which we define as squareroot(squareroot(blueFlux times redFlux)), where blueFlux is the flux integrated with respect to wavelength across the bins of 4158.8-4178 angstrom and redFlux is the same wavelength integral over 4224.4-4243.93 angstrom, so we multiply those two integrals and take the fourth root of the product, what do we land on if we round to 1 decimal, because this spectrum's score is 13.7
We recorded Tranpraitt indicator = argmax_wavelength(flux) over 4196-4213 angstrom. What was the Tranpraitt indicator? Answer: 4208.41 angstrom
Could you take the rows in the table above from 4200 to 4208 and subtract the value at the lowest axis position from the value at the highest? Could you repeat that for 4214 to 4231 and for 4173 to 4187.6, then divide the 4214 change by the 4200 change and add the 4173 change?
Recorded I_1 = -1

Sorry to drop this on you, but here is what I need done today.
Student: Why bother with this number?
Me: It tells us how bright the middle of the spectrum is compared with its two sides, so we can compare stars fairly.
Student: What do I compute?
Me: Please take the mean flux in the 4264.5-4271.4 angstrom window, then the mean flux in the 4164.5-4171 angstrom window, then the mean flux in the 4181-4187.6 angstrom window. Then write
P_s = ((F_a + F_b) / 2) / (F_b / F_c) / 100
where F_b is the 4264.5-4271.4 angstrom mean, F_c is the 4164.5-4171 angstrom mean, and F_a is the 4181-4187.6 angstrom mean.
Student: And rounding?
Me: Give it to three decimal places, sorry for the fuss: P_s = 0.110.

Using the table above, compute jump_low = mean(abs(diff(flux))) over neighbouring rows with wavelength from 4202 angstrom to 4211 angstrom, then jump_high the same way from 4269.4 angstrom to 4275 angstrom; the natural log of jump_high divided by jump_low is 0.9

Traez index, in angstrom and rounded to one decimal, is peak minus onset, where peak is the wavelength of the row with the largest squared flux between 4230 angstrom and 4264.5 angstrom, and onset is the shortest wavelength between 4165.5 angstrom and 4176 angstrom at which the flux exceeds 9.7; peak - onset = 75.5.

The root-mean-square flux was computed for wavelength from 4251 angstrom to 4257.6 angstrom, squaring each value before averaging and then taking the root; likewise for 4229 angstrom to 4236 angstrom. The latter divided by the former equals 1.02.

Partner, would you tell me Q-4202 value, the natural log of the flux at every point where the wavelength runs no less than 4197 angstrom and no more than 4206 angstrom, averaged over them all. 2.21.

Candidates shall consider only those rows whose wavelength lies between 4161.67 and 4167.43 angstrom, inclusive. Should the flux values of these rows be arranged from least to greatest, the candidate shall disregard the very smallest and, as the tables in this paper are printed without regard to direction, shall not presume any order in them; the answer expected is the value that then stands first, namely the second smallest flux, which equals 11.03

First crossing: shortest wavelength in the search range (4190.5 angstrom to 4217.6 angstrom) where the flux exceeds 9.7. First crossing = 4191.97 angstrom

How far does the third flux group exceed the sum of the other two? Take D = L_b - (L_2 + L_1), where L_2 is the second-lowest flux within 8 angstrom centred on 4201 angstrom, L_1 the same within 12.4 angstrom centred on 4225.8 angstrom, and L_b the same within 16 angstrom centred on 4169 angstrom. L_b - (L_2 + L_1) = -5.49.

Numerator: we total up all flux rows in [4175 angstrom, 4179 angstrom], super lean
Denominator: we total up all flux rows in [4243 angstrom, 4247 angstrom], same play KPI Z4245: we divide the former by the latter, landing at 0.95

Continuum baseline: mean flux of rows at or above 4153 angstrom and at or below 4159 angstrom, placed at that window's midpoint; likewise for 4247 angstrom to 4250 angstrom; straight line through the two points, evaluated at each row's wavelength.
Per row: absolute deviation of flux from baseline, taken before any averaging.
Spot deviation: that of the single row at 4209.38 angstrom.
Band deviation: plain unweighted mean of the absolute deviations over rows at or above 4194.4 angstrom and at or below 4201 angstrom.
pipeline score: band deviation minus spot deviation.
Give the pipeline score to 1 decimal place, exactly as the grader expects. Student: -1.0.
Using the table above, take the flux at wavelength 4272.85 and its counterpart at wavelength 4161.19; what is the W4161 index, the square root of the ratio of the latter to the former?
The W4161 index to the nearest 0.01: 1.15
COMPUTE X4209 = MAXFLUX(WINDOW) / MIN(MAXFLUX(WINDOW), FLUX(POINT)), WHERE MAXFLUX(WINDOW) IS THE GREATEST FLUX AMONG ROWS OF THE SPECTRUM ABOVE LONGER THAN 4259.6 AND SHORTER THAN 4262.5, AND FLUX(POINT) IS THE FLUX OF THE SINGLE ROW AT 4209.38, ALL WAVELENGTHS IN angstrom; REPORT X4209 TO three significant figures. 1.00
